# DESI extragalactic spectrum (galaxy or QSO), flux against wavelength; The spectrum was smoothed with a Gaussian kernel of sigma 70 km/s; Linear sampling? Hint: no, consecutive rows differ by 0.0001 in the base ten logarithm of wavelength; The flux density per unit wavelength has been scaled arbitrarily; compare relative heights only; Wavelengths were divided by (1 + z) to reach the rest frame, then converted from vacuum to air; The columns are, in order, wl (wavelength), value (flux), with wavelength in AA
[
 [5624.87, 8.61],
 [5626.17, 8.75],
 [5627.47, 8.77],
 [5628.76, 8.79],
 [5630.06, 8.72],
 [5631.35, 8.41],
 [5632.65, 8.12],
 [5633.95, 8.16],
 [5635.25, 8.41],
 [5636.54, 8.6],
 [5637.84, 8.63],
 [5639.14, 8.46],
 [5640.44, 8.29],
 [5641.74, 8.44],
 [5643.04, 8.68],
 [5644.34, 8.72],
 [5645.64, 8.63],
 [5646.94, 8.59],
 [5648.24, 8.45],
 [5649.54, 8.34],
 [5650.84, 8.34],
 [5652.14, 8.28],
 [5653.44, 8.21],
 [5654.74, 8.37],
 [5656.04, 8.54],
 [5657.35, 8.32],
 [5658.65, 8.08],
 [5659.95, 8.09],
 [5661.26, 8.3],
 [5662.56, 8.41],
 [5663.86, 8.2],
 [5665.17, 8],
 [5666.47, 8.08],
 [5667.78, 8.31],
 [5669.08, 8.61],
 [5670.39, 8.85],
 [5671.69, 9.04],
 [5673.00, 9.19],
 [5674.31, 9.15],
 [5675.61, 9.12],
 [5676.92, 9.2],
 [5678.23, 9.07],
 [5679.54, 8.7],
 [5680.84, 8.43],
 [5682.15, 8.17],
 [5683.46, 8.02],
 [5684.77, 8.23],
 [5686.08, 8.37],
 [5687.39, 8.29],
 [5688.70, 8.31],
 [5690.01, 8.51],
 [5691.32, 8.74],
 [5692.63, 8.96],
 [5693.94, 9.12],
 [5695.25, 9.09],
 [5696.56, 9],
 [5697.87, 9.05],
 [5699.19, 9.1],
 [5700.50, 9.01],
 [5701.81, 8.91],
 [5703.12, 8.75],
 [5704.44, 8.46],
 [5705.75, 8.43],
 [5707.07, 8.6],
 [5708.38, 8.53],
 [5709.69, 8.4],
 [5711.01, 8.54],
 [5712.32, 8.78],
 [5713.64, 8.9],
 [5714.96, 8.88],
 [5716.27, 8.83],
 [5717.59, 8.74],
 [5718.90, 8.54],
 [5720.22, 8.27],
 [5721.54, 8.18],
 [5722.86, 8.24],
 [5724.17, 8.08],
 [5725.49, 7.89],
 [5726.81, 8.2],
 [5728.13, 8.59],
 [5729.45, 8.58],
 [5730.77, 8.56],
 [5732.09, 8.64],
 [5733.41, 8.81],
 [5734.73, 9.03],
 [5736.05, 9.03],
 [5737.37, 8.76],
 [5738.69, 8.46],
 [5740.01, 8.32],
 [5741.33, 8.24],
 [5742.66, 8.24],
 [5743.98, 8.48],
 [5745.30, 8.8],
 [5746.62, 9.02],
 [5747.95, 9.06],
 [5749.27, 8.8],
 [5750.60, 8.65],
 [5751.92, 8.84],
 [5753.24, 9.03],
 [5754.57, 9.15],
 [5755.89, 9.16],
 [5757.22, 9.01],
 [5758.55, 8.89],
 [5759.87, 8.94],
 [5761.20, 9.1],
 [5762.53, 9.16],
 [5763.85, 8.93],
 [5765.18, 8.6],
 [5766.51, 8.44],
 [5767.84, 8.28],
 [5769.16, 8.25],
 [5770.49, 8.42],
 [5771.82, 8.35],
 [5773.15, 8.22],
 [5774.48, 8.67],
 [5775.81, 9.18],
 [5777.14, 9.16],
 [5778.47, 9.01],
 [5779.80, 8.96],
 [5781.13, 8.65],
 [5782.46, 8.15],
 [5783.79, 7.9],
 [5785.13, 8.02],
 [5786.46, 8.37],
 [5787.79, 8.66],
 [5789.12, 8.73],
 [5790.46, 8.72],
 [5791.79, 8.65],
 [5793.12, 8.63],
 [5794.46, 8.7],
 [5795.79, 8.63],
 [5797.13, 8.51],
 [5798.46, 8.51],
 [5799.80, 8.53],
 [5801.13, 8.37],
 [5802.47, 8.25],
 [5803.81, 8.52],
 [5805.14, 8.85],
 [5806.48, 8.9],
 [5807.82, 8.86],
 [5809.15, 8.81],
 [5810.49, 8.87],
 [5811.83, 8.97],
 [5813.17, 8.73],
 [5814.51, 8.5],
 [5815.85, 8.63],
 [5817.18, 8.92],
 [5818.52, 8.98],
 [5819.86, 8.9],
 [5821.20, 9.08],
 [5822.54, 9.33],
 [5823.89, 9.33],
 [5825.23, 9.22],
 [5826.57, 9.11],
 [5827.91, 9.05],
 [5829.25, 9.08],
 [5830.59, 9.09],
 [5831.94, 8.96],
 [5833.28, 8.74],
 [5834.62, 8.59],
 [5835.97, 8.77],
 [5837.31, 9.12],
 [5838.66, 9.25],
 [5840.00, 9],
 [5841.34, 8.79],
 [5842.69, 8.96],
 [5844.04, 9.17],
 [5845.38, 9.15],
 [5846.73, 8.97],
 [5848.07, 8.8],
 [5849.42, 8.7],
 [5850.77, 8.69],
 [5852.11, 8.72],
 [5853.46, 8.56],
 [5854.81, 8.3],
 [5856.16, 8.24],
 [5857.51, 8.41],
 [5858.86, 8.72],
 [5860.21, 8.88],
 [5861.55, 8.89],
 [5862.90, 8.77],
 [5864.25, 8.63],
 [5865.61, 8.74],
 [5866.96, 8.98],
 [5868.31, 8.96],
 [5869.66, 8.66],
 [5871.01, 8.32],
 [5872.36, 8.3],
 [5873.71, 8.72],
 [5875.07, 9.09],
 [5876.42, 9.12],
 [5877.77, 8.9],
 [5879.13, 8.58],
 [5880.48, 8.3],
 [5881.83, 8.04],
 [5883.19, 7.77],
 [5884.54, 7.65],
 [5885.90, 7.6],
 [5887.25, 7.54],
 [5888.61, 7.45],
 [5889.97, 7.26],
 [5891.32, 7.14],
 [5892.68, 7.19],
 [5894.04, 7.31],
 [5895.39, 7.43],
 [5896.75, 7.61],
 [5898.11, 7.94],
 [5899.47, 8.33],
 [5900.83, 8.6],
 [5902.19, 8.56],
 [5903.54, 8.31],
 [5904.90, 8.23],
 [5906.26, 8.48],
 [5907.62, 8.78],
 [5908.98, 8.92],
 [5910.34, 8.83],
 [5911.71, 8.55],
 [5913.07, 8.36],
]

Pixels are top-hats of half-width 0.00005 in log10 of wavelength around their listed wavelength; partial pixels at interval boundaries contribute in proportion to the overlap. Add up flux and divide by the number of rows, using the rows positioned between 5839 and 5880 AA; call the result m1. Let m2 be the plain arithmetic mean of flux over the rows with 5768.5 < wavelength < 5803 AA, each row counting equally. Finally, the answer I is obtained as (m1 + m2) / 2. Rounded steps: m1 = 8.8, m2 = 8.5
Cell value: 8.65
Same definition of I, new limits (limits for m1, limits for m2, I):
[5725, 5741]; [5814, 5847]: 8.78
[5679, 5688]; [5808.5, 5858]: 8.60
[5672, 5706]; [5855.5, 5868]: 8.72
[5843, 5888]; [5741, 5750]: 8.62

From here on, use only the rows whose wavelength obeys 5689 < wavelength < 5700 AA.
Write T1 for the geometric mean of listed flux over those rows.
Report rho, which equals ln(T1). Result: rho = 2.19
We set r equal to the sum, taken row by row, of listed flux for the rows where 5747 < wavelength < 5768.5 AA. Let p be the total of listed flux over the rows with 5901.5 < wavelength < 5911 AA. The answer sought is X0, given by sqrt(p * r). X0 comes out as 92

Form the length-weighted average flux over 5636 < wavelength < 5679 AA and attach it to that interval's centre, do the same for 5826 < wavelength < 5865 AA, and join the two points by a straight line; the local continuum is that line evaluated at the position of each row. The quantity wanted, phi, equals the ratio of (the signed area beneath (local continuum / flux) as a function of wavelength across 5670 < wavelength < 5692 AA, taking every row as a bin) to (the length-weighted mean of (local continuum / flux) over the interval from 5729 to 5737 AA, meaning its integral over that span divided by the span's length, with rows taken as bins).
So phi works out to 22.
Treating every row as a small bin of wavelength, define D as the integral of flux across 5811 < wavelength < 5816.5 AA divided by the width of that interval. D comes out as 8.7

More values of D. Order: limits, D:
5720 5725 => 8.2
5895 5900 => 7.8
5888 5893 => 7.3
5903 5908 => 8.4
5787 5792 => 8.7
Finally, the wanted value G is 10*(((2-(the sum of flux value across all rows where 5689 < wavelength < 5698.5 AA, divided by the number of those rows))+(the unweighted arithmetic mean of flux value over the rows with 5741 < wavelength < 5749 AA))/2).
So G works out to 8.6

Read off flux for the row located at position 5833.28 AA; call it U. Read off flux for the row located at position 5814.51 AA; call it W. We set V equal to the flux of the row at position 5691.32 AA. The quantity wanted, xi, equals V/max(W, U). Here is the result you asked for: 1.00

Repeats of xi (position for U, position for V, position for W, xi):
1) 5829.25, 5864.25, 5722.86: 0.95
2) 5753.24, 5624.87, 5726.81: 0.95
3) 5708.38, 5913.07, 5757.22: 0.93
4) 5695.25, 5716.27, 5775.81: 0.96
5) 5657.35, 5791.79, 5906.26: 1.02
